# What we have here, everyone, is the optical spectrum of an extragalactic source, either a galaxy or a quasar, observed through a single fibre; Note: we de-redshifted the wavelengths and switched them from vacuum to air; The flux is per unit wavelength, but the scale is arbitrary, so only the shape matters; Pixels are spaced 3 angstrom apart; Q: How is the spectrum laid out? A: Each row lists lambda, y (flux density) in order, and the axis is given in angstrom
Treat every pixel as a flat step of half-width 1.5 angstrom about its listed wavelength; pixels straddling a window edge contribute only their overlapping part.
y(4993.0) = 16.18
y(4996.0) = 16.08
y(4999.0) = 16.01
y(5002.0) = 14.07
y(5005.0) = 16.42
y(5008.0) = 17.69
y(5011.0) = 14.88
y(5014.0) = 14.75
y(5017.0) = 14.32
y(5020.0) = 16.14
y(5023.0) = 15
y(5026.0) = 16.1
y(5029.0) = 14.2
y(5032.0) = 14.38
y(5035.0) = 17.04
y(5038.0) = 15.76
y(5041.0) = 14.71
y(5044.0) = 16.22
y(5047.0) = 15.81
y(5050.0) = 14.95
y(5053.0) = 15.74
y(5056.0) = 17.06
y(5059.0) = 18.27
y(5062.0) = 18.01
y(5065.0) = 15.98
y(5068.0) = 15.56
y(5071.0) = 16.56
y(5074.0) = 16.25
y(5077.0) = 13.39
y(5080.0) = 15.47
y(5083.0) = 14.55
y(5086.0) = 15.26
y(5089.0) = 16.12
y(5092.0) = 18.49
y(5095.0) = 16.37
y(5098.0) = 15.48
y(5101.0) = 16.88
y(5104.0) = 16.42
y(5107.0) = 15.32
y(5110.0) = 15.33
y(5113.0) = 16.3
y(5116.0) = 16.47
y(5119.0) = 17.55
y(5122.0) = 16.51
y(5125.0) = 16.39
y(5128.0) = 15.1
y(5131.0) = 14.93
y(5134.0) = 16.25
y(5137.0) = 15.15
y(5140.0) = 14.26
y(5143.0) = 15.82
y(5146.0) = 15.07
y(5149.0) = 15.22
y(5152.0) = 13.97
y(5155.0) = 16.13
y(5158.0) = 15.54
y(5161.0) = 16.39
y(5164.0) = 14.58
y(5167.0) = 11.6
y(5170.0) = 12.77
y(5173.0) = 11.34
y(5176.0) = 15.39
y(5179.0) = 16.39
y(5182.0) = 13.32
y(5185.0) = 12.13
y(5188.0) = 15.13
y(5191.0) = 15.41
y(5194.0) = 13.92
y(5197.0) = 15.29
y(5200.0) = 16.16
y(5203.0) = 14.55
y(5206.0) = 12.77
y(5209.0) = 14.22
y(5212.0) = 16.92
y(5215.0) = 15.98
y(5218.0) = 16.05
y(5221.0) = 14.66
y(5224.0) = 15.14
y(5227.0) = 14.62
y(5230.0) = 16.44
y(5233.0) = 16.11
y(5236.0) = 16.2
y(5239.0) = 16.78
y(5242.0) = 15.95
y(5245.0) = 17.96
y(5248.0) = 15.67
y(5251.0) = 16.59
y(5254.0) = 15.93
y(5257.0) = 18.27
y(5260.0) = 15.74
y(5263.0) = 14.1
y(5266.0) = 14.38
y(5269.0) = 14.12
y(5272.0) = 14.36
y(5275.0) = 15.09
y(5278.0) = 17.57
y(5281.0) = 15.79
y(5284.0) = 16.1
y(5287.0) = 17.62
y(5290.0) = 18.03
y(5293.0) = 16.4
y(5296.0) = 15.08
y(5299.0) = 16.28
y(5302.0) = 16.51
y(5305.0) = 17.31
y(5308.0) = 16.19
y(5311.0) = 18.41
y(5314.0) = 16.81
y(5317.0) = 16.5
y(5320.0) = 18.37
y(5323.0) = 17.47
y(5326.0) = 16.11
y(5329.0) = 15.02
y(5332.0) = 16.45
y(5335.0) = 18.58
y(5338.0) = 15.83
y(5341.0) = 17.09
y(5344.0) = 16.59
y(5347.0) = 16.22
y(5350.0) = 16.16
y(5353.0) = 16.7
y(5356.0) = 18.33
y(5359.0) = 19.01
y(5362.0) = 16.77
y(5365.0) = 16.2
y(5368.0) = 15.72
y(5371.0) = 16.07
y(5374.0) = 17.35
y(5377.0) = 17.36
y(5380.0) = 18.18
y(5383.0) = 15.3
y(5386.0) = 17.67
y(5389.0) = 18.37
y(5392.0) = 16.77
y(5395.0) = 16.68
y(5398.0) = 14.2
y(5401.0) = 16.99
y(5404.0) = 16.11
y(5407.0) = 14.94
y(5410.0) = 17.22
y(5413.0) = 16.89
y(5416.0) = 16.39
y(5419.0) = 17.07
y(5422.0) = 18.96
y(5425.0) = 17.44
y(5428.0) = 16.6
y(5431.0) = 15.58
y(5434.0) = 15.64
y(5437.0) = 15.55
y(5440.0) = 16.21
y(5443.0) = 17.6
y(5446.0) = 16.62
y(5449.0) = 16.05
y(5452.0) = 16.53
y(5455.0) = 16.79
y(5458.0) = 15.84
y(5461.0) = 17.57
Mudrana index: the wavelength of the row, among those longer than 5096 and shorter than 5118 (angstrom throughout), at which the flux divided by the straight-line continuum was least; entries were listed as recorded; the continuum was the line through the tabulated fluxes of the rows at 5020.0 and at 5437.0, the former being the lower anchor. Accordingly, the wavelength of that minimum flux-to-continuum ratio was 5107.0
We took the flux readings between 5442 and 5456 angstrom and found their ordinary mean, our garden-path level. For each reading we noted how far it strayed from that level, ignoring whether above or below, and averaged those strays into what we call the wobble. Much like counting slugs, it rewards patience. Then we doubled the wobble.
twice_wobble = 0.8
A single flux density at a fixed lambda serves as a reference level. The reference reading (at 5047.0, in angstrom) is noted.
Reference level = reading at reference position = 15.81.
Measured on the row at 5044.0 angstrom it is 16.22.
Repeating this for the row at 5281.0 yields 15.79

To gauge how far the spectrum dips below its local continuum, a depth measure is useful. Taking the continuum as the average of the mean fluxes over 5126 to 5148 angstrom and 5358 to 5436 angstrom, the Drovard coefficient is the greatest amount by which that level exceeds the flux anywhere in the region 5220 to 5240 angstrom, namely 1.37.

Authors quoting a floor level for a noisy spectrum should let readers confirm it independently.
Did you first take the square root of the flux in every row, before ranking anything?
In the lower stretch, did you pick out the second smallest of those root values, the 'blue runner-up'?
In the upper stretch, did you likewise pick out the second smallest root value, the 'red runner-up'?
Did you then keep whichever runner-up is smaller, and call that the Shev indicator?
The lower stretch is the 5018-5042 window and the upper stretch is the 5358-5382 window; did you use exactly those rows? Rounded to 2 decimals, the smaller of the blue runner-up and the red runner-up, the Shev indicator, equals 3.79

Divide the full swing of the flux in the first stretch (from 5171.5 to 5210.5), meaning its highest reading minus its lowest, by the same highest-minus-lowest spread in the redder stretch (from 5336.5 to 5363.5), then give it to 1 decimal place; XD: 1.6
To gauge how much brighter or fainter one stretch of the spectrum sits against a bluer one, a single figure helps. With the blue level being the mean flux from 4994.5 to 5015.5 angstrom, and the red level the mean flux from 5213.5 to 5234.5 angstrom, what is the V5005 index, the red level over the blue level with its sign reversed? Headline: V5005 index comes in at -0.99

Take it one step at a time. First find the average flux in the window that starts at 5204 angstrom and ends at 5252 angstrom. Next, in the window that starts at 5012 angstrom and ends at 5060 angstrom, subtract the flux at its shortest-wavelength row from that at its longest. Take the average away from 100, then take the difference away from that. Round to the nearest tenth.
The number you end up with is 80.7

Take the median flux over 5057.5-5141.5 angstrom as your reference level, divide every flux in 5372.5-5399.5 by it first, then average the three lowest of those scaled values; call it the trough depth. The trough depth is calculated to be 0.95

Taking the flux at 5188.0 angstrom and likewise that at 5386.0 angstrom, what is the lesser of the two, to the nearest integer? 15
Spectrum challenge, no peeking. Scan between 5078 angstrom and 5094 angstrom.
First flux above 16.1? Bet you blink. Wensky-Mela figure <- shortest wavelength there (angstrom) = 5089.0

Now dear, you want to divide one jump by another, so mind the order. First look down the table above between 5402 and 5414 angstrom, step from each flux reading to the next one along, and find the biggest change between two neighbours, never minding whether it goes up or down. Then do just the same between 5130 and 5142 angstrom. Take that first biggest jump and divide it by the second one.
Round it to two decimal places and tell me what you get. 1.73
